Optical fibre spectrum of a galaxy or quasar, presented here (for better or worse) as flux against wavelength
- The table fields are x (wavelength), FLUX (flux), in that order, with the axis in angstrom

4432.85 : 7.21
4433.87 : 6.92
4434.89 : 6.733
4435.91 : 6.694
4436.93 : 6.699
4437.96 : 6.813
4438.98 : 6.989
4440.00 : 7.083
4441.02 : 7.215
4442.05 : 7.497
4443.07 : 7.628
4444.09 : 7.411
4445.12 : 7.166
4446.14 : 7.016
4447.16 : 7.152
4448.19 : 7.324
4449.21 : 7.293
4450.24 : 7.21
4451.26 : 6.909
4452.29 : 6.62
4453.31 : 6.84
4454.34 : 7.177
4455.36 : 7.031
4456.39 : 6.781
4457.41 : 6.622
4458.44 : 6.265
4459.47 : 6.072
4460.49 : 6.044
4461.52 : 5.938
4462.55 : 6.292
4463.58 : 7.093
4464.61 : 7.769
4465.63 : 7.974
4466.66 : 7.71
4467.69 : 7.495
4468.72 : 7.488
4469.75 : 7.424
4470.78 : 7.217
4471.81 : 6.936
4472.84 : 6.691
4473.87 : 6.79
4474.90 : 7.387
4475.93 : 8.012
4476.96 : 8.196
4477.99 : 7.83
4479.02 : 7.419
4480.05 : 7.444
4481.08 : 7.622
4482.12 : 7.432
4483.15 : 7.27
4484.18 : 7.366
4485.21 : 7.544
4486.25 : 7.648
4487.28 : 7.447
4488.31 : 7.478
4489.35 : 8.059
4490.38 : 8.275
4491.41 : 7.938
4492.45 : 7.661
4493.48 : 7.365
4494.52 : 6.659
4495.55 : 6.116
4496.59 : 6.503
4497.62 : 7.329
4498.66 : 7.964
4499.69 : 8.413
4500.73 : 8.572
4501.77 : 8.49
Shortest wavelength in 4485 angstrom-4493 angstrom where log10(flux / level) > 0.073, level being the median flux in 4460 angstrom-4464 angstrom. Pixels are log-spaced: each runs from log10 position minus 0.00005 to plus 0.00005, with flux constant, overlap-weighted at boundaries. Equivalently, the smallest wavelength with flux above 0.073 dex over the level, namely 4485.21 angstrom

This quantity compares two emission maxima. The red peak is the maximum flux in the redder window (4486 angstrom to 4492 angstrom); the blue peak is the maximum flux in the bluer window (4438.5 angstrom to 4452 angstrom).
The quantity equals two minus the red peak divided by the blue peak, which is 0.915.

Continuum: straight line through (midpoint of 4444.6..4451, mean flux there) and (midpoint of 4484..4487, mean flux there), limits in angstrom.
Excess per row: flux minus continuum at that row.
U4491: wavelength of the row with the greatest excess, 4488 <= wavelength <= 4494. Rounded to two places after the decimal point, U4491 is 4490.38 angstrom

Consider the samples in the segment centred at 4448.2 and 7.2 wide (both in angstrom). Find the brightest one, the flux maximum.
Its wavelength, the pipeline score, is 4448.19 angstrom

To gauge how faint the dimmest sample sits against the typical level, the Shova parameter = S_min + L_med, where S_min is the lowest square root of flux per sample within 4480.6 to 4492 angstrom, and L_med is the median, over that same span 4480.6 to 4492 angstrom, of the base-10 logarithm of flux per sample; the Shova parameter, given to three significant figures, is 3.57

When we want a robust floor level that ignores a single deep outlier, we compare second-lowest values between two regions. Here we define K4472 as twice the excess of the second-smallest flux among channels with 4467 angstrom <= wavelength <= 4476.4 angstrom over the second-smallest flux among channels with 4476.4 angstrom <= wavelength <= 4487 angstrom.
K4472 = -1.2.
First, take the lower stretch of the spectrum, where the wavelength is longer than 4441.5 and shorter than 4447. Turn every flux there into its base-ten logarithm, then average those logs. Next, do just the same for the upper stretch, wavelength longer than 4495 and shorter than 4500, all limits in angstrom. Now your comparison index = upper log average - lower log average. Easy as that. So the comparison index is -0.01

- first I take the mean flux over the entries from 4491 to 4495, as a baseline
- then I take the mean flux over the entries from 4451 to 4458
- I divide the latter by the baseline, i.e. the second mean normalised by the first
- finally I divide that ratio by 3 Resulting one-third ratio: 0.309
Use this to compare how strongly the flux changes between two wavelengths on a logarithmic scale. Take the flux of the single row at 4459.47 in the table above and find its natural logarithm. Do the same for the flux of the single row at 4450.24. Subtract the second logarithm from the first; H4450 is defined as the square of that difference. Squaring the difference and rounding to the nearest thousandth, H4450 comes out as 0.030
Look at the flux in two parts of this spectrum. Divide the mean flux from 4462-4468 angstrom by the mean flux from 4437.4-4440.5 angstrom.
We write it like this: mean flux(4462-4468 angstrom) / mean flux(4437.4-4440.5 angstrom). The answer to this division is 1.06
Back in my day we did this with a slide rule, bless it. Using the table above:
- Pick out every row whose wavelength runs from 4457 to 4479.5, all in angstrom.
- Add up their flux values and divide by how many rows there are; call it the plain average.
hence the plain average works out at 7.12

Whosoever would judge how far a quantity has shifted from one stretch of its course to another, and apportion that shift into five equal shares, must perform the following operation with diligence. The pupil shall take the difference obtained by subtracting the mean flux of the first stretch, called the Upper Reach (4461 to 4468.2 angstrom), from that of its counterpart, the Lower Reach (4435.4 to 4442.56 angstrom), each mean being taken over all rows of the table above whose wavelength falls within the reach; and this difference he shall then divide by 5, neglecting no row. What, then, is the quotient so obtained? -0.037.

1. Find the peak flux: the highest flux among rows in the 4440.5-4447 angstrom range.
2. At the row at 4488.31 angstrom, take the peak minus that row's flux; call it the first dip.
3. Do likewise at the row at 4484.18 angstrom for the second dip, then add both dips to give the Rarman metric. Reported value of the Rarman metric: 0.4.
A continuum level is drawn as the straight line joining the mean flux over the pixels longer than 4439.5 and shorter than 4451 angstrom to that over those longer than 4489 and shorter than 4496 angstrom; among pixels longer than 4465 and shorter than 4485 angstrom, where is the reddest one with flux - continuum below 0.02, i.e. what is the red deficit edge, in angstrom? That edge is 4484.18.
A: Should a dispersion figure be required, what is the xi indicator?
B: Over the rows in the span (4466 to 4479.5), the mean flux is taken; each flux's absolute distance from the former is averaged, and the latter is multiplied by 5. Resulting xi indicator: 1.7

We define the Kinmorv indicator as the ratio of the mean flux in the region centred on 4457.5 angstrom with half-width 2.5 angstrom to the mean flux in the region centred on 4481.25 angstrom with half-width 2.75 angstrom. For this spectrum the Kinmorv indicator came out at 0.88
